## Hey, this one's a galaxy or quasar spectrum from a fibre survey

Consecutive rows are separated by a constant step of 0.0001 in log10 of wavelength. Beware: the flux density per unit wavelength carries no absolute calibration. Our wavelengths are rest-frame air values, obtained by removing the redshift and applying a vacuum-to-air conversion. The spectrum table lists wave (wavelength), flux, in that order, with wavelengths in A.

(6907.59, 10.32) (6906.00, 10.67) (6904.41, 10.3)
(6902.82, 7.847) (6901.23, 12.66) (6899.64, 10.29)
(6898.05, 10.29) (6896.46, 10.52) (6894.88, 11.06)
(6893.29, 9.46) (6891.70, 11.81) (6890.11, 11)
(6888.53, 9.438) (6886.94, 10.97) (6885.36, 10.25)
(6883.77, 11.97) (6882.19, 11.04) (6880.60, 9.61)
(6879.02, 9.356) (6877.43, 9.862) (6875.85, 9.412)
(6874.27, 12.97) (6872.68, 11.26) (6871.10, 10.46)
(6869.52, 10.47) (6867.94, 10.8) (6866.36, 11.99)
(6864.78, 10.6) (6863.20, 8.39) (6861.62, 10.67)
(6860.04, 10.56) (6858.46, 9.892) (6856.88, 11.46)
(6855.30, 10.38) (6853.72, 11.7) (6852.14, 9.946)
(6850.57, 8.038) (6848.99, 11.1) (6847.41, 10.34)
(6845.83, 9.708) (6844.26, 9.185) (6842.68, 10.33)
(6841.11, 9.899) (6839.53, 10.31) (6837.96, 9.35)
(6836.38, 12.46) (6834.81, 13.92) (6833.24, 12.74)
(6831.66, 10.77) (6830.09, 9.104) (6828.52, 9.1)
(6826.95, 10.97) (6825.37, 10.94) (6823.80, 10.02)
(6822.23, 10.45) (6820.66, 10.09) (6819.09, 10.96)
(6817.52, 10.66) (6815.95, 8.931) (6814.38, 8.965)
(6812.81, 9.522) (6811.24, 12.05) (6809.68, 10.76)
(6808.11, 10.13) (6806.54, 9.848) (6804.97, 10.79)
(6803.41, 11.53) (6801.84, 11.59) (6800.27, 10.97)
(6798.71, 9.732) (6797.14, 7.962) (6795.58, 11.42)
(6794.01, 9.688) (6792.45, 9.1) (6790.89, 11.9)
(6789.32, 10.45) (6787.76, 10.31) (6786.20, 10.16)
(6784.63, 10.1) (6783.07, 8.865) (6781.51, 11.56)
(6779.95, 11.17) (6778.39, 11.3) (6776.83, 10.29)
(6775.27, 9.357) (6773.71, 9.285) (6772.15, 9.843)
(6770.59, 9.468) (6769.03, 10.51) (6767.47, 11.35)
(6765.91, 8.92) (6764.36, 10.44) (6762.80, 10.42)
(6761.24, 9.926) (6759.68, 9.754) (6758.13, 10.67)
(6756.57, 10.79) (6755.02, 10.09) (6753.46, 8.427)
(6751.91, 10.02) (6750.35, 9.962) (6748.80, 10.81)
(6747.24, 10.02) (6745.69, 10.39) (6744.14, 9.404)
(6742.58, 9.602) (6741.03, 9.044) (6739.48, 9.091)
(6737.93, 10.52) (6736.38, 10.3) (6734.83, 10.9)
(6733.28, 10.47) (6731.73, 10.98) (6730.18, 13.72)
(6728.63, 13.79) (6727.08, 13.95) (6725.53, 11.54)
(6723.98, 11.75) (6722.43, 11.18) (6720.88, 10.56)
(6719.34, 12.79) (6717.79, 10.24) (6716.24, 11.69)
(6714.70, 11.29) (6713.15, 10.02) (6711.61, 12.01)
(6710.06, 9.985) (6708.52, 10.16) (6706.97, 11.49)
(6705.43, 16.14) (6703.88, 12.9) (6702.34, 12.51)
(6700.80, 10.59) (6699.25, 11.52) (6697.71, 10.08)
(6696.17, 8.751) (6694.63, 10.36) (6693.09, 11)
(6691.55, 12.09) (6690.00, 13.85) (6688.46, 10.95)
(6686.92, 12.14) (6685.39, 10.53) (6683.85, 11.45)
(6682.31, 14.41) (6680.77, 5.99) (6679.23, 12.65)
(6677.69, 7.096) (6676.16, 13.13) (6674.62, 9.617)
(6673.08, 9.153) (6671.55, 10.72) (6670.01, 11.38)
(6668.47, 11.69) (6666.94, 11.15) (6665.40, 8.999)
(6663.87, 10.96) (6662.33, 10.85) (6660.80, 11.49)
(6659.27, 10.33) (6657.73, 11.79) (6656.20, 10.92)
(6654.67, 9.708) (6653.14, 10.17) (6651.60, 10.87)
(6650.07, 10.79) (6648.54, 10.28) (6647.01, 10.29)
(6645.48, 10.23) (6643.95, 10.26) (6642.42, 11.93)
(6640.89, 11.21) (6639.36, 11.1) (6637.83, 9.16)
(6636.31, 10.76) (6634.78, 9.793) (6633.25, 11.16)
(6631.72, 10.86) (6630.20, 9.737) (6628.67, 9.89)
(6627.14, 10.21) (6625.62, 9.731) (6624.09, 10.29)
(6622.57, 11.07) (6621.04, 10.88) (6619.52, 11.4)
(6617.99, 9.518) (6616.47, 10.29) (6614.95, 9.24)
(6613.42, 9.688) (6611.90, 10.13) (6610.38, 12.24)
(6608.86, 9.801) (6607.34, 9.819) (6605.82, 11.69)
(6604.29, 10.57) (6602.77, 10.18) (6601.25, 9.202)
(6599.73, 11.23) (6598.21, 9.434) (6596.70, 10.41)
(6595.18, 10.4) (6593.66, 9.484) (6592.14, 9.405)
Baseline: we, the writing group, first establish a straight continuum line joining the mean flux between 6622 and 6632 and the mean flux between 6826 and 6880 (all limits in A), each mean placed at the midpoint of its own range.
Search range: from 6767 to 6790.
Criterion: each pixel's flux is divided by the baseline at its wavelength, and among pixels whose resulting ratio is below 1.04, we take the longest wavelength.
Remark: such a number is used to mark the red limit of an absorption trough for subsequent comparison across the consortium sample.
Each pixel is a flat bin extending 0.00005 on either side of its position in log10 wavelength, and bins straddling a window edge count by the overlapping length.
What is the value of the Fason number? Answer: 6789.32 A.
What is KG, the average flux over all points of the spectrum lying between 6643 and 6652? 10.5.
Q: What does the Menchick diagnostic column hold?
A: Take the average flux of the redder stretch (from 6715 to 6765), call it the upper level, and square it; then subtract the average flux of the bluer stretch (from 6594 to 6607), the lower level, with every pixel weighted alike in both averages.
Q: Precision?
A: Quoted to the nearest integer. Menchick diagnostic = 105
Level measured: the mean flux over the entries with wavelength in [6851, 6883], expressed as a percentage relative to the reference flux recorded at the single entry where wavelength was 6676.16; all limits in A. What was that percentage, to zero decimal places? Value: 80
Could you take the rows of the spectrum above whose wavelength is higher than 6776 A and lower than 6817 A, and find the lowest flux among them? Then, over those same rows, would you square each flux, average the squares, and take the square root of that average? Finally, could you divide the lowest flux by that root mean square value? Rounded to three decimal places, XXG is 0.765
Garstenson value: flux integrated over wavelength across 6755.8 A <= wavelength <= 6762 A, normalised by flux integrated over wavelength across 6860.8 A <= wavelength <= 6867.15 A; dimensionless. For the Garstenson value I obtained 1.0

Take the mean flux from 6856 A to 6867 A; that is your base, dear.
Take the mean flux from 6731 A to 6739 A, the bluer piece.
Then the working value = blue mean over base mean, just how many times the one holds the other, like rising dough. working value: 1.01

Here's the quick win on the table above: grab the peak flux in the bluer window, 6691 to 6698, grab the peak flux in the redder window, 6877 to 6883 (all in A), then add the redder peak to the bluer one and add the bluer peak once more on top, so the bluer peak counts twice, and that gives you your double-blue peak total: 35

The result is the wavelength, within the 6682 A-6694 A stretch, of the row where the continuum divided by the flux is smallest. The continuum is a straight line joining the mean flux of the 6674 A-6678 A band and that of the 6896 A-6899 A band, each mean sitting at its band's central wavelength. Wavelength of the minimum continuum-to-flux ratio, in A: 6682.31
